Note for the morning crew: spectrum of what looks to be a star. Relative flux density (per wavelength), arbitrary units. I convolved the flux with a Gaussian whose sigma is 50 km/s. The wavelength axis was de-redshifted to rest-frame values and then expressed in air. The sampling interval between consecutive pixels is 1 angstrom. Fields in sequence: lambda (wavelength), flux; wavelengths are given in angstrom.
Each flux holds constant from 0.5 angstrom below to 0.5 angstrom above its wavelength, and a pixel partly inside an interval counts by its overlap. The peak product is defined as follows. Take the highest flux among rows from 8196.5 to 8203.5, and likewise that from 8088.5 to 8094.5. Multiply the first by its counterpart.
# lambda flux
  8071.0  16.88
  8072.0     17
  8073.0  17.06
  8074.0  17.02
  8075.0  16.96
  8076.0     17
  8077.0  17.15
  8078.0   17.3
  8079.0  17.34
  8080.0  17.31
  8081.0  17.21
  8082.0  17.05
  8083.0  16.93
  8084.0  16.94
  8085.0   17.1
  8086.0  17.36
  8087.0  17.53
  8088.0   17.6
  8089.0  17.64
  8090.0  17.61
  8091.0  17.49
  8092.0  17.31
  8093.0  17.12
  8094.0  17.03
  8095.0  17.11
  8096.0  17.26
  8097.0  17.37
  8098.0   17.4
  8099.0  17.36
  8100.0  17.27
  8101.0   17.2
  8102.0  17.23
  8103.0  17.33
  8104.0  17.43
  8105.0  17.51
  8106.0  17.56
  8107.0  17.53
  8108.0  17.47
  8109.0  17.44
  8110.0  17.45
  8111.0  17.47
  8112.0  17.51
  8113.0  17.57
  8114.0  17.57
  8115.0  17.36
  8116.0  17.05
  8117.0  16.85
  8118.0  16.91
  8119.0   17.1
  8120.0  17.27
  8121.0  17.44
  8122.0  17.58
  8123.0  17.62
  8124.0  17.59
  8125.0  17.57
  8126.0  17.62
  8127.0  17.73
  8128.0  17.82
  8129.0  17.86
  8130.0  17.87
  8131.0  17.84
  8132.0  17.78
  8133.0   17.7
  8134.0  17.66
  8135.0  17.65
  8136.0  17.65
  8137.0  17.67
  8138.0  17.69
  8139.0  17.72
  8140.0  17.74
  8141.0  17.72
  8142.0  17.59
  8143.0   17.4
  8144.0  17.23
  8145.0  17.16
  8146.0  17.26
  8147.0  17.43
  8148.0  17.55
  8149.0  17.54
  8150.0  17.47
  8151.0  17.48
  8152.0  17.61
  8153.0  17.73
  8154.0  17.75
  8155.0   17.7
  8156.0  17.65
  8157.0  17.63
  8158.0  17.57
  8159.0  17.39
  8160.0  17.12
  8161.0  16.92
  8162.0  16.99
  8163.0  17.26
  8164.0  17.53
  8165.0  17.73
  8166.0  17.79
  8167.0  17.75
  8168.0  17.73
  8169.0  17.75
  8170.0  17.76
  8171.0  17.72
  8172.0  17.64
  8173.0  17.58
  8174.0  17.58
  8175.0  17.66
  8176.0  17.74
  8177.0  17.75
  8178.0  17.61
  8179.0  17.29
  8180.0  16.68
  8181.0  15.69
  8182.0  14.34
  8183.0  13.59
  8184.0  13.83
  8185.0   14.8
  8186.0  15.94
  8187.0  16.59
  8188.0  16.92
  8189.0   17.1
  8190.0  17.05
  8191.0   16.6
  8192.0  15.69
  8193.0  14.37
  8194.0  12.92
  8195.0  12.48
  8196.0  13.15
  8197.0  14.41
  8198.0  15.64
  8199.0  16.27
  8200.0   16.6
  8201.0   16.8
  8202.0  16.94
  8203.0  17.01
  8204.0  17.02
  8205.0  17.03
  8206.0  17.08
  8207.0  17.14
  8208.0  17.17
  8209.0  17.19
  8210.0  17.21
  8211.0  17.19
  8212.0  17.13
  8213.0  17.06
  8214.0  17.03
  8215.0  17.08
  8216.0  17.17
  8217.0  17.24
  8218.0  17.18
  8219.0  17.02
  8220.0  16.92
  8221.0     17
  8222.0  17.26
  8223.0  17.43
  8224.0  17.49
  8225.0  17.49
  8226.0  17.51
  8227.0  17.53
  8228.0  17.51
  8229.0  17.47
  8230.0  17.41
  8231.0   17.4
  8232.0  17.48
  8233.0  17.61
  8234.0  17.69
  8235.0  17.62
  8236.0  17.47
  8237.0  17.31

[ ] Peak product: 300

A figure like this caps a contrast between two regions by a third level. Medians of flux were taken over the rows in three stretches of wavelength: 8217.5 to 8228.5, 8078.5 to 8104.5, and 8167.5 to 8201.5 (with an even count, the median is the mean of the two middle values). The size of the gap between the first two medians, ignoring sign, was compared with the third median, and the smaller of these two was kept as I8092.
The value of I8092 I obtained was 0.12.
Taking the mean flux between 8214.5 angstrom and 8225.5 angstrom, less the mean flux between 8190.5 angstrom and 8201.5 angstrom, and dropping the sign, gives 2.2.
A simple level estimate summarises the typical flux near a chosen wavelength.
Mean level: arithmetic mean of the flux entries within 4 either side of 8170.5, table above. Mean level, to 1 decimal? 17.7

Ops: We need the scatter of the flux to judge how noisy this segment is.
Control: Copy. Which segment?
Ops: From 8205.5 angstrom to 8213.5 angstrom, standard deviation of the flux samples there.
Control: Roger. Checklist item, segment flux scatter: 0.05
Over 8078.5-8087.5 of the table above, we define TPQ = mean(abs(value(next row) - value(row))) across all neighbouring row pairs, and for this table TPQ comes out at 0.13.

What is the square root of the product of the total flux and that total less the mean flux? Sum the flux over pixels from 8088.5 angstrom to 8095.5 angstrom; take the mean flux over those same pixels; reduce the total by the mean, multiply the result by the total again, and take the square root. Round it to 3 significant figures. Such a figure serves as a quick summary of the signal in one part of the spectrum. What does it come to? 112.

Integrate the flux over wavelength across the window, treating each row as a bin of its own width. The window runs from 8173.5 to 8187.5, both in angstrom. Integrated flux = 227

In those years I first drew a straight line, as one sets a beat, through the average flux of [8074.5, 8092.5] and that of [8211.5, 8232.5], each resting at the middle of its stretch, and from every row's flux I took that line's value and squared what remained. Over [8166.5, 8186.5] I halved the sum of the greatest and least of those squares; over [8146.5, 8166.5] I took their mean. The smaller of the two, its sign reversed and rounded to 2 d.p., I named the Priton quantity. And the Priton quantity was -0.11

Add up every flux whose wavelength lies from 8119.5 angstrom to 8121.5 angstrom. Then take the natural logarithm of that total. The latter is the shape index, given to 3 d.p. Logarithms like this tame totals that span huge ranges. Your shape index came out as 3.547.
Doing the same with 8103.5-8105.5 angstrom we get 3.554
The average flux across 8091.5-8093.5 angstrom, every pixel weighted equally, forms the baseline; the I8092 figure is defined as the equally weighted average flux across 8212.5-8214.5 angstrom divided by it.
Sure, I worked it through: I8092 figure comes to 0.99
